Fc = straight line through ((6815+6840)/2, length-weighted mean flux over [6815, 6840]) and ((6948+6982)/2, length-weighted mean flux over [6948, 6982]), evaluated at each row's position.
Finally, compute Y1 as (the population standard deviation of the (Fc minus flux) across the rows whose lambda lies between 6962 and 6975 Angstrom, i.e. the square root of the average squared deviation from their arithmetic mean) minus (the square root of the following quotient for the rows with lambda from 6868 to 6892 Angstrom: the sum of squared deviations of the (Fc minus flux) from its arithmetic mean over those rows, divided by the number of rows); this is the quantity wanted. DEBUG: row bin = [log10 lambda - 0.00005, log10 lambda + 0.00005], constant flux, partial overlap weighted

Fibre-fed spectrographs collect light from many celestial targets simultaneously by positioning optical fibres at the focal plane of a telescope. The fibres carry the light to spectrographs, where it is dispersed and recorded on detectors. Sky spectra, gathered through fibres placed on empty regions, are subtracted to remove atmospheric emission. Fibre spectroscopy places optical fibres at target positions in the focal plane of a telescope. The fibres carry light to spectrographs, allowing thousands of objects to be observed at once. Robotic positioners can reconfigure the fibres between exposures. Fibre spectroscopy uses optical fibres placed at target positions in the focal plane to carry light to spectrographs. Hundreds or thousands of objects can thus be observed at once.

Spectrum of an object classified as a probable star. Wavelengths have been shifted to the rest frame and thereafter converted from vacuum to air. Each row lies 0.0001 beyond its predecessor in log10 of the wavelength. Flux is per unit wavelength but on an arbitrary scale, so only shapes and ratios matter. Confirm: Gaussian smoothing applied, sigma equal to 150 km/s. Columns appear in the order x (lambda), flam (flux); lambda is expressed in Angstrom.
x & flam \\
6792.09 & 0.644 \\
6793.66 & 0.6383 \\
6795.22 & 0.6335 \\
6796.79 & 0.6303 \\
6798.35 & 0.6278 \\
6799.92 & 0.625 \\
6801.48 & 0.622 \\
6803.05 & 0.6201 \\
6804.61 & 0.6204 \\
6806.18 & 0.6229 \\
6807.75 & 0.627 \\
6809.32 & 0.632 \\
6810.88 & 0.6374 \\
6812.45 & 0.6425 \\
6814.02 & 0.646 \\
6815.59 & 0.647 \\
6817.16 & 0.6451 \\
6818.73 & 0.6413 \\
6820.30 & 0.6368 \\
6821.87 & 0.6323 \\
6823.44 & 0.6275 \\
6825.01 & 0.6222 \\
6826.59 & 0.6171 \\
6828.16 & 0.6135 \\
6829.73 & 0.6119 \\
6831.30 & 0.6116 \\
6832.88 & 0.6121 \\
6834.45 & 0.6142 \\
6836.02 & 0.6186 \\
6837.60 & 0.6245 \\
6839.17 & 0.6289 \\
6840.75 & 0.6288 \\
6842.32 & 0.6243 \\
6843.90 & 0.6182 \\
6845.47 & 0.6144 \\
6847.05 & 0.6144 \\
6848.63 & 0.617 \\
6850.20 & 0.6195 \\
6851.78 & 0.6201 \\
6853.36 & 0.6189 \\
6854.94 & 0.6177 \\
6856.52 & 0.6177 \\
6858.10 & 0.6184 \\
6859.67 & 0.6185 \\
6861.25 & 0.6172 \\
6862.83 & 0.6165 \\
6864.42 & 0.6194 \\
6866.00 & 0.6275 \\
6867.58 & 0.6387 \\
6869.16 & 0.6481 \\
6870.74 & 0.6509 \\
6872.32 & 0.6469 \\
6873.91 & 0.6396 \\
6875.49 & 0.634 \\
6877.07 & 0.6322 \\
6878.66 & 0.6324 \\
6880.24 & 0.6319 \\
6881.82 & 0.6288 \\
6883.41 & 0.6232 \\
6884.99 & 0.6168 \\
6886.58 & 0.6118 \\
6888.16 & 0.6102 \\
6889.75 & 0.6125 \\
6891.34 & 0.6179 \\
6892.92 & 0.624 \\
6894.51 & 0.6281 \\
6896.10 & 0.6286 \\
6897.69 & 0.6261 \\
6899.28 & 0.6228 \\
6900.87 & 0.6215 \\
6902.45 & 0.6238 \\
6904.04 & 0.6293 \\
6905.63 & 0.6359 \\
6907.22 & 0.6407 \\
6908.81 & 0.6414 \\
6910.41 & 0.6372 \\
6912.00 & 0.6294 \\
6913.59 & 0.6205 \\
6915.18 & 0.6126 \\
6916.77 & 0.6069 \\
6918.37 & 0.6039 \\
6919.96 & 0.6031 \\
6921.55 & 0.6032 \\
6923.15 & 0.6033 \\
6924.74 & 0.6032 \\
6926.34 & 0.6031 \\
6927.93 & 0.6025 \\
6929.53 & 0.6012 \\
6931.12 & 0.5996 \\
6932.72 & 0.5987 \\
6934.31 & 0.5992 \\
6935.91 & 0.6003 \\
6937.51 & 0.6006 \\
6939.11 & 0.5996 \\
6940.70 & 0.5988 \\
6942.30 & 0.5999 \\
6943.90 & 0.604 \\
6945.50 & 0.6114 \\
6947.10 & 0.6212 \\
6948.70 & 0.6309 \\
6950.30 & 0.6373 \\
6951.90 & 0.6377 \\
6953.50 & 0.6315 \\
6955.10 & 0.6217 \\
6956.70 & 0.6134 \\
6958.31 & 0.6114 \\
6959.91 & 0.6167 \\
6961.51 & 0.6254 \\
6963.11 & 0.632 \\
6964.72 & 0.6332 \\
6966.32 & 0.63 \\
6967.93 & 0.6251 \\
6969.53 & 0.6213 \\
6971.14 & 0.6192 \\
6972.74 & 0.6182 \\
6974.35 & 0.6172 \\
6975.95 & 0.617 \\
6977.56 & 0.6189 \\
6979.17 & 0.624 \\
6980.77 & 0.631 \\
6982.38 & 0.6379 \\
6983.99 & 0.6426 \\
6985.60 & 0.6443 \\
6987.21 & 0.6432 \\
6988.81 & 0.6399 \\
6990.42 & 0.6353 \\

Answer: -0.007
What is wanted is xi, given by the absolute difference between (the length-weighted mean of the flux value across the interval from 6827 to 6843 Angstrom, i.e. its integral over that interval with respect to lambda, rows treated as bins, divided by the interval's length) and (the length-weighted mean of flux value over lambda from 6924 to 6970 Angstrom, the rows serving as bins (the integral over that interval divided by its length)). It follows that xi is 0.005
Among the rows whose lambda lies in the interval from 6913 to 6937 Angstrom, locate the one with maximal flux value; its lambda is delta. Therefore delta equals 6913.59 Angstrom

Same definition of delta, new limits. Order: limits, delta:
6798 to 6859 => 6815.59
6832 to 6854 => 6839.17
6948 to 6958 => 6951.90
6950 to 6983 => 6982.38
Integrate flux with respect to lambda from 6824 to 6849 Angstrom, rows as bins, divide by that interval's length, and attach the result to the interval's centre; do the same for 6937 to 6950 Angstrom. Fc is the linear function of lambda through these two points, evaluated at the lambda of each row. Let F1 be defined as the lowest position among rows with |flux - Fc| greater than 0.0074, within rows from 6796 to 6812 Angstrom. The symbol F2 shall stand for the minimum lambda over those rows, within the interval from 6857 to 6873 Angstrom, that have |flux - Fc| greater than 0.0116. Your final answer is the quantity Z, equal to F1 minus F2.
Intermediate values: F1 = 6796.79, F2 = 6866.00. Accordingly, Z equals -69.2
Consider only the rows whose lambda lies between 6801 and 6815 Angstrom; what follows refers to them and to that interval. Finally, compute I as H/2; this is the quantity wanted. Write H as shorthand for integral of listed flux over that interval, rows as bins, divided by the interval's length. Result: 0.315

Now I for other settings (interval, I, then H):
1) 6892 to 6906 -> 0.313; 0.627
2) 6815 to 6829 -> 0.316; 0.631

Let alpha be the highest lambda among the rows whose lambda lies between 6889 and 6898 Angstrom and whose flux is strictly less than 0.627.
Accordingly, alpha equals 6897.69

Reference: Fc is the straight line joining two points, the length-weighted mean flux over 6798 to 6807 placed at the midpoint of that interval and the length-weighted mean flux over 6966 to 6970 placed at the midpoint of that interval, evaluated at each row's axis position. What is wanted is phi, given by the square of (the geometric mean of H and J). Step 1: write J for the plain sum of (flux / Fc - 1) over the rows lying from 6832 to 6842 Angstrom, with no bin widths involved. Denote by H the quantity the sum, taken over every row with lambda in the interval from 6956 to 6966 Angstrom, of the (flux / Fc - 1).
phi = 0.001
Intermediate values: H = -0.03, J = -0.02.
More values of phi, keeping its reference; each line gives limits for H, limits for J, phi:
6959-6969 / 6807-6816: 0.003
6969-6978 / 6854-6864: 0.004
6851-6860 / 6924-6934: 0.011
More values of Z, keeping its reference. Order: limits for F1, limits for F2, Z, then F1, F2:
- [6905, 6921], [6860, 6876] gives 39.6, 6905.63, 6866.00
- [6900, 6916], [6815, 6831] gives 85.3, 6900.87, 6815.59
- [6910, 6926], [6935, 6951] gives -36.7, 6910.41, 6947.10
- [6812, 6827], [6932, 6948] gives -120.3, 6812.45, 6932.72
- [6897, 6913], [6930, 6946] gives -35.0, 6897.69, 6932.72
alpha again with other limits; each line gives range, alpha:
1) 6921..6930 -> 6929.53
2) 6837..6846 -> 6845.47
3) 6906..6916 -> 6915.18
